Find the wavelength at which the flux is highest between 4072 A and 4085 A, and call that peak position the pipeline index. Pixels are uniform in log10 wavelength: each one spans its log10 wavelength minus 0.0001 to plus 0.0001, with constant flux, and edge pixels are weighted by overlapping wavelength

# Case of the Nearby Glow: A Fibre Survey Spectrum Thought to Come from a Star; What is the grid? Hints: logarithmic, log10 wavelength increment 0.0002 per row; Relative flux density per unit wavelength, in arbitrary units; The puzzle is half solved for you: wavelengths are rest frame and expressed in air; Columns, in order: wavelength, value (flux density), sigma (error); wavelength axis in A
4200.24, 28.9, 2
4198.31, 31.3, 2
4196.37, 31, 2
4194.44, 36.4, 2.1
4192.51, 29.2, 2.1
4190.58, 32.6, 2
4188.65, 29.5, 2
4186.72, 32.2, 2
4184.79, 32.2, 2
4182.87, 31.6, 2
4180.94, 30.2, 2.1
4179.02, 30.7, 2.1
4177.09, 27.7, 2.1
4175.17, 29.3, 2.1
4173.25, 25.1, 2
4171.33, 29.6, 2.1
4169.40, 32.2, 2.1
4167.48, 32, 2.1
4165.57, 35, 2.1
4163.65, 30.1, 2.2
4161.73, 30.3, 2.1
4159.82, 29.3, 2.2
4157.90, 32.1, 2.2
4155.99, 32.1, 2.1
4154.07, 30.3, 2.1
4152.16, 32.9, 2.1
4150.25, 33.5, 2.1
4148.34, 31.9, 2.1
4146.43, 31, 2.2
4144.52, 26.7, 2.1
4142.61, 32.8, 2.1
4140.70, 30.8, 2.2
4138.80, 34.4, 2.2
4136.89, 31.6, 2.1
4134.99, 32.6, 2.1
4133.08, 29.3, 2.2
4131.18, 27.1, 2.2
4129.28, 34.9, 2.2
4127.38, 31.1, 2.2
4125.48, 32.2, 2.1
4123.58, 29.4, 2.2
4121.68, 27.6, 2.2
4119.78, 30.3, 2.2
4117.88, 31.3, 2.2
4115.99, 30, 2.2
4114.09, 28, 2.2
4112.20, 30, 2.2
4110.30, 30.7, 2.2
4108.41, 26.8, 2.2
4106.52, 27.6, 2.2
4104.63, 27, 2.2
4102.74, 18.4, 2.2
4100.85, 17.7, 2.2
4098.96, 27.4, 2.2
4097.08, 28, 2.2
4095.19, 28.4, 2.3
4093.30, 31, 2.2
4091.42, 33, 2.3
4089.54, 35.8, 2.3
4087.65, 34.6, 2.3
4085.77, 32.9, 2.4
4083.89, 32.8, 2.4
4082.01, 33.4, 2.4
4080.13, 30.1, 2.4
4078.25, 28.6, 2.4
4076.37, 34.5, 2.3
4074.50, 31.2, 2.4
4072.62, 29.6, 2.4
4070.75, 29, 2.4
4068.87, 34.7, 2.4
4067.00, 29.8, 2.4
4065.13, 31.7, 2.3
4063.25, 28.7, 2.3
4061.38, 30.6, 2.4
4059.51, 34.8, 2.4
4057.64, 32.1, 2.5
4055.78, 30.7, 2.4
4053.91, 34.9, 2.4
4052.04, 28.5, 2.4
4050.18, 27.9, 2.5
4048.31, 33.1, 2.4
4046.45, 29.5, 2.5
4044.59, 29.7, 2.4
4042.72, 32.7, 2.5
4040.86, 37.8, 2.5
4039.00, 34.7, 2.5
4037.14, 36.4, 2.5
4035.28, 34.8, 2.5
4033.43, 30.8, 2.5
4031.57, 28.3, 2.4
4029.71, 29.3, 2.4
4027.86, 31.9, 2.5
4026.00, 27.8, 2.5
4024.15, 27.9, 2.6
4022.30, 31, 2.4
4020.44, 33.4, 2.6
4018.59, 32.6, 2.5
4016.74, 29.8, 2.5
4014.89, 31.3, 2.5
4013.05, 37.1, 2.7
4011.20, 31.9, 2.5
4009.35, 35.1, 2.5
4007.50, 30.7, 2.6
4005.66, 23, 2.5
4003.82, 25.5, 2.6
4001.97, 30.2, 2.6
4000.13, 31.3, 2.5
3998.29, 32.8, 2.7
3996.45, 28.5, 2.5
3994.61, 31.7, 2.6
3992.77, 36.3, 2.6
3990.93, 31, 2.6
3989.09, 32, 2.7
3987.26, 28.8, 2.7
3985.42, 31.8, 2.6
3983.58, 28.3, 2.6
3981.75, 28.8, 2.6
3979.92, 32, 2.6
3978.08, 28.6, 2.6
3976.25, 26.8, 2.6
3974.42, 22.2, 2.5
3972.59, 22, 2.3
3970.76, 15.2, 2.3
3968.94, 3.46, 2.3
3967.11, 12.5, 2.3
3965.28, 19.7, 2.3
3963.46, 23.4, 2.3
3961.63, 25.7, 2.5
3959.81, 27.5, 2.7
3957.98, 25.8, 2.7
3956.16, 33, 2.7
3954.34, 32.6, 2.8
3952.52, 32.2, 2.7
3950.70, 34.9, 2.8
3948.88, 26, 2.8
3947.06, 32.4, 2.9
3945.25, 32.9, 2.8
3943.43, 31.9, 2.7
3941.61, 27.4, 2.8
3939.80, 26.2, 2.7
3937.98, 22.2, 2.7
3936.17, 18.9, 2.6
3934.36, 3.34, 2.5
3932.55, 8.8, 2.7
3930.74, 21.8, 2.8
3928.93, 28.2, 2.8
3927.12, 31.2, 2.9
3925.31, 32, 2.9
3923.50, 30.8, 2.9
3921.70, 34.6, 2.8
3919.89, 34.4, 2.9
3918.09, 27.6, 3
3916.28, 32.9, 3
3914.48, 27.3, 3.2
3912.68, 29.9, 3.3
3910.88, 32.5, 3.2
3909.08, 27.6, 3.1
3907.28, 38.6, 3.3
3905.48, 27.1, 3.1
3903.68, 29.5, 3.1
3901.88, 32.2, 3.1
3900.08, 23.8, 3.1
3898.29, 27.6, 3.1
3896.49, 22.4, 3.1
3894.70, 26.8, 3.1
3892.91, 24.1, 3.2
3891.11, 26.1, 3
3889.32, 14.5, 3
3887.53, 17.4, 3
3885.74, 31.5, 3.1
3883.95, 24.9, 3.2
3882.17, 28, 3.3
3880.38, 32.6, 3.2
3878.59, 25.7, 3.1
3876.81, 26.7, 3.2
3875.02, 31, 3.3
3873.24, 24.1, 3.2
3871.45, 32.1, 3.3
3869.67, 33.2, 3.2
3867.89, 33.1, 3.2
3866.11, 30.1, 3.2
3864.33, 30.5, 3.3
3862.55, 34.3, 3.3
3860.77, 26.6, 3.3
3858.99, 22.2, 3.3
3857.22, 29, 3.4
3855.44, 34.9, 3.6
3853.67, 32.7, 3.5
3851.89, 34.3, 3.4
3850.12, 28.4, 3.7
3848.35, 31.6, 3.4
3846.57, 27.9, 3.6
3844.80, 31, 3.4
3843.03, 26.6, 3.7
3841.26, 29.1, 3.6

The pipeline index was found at 4076.37 A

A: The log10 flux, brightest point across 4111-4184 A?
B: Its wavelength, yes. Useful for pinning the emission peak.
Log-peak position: 4165.57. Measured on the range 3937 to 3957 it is 3950.70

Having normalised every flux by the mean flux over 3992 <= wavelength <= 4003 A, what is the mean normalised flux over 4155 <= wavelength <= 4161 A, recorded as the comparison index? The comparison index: 0.98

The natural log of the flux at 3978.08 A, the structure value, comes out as 3.35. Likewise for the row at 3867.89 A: 3.50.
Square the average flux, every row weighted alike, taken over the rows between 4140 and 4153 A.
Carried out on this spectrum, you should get 984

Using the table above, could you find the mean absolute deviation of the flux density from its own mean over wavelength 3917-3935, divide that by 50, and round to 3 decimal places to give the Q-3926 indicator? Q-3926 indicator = 0.168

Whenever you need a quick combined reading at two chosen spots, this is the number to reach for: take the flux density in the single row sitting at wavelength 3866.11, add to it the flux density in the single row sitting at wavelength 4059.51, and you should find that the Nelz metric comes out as 64.9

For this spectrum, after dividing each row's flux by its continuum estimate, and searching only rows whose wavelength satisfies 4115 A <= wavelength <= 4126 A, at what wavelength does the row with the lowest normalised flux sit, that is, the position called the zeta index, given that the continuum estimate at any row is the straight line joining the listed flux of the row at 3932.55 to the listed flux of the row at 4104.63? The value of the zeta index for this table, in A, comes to 4121.68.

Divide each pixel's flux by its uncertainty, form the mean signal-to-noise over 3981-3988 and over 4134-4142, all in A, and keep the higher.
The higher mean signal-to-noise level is 15.1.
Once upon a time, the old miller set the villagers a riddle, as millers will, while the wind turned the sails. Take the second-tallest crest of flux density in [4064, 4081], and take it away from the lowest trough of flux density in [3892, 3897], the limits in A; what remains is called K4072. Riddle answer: -12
